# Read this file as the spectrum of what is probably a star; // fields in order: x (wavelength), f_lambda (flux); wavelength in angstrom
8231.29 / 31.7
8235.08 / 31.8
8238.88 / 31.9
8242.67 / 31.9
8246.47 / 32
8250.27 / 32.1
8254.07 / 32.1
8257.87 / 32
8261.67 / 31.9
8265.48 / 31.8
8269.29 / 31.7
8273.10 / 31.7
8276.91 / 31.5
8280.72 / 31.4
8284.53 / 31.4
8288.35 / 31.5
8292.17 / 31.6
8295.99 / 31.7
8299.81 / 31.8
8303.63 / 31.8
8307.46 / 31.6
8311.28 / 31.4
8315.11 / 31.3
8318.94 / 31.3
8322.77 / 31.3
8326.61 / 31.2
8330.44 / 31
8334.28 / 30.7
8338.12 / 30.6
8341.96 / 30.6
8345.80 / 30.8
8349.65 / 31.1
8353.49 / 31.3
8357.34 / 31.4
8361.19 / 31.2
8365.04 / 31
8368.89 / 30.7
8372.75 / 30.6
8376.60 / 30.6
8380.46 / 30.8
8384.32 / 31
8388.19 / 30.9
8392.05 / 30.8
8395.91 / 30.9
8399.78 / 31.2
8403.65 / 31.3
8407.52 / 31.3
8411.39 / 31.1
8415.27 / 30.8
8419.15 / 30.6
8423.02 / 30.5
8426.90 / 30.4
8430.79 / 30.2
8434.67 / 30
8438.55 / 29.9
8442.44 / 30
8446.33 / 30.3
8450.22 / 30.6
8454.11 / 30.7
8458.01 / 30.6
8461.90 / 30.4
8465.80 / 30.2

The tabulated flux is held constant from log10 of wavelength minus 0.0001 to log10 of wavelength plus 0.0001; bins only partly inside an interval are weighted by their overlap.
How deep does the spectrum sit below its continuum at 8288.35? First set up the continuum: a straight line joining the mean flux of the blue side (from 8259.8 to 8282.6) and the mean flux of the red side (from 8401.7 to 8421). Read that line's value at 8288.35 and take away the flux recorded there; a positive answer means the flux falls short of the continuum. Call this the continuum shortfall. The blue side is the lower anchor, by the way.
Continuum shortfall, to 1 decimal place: 0.1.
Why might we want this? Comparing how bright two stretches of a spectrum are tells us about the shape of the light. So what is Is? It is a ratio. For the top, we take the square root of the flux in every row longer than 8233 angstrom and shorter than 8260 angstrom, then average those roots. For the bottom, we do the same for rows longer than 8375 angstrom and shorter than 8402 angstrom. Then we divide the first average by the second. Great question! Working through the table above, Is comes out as 1.02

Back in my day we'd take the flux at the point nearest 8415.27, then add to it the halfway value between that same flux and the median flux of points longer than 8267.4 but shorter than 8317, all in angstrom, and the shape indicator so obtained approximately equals 62.0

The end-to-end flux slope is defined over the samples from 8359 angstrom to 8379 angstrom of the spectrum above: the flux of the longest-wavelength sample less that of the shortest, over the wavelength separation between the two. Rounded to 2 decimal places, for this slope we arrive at -0.04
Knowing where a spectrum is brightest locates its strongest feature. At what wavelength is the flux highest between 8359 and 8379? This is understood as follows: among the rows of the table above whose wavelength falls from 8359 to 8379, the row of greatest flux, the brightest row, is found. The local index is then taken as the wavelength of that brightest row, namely 8361.19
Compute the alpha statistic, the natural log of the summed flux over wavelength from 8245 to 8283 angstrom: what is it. 5.76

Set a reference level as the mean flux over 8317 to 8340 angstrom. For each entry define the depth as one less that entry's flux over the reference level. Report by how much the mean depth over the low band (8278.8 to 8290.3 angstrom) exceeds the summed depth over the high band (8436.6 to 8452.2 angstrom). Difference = -0.12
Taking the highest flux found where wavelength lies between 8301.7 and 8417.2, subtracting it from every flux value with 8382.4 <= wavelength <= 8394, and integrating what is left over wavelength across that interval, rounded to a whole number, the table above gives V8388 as -10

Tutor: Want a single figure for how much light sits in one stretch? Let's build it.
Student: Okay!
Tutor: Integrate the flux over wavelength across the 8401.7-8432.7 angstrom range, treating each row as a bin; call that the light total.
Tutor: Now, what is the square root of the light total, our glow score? 30.9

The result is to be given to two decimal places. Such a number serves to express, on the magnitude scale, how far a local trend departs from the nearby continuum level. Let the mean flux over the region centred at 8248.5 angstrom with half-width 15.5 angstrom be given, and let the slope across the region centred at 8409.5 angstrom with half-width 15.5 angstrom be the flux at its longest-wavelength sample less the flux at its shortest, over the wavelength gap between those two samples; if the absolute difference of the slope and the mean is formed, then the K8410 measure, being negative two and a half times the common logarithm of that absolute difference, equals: -3.76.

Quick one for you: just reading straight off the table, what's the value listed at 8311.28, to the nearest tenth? 31.4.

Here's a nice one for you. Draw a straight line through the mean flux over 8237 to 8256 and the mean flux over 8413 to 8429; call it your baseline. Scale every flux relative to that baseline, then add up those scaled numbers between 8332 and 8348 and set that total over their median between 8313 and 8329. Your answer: 3.94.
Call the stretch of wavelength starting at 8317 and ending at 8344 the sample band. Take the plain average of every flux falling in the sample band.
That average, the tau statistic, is 31.0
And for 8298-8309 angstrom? 31.7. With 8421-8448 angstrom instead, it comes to 30.2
